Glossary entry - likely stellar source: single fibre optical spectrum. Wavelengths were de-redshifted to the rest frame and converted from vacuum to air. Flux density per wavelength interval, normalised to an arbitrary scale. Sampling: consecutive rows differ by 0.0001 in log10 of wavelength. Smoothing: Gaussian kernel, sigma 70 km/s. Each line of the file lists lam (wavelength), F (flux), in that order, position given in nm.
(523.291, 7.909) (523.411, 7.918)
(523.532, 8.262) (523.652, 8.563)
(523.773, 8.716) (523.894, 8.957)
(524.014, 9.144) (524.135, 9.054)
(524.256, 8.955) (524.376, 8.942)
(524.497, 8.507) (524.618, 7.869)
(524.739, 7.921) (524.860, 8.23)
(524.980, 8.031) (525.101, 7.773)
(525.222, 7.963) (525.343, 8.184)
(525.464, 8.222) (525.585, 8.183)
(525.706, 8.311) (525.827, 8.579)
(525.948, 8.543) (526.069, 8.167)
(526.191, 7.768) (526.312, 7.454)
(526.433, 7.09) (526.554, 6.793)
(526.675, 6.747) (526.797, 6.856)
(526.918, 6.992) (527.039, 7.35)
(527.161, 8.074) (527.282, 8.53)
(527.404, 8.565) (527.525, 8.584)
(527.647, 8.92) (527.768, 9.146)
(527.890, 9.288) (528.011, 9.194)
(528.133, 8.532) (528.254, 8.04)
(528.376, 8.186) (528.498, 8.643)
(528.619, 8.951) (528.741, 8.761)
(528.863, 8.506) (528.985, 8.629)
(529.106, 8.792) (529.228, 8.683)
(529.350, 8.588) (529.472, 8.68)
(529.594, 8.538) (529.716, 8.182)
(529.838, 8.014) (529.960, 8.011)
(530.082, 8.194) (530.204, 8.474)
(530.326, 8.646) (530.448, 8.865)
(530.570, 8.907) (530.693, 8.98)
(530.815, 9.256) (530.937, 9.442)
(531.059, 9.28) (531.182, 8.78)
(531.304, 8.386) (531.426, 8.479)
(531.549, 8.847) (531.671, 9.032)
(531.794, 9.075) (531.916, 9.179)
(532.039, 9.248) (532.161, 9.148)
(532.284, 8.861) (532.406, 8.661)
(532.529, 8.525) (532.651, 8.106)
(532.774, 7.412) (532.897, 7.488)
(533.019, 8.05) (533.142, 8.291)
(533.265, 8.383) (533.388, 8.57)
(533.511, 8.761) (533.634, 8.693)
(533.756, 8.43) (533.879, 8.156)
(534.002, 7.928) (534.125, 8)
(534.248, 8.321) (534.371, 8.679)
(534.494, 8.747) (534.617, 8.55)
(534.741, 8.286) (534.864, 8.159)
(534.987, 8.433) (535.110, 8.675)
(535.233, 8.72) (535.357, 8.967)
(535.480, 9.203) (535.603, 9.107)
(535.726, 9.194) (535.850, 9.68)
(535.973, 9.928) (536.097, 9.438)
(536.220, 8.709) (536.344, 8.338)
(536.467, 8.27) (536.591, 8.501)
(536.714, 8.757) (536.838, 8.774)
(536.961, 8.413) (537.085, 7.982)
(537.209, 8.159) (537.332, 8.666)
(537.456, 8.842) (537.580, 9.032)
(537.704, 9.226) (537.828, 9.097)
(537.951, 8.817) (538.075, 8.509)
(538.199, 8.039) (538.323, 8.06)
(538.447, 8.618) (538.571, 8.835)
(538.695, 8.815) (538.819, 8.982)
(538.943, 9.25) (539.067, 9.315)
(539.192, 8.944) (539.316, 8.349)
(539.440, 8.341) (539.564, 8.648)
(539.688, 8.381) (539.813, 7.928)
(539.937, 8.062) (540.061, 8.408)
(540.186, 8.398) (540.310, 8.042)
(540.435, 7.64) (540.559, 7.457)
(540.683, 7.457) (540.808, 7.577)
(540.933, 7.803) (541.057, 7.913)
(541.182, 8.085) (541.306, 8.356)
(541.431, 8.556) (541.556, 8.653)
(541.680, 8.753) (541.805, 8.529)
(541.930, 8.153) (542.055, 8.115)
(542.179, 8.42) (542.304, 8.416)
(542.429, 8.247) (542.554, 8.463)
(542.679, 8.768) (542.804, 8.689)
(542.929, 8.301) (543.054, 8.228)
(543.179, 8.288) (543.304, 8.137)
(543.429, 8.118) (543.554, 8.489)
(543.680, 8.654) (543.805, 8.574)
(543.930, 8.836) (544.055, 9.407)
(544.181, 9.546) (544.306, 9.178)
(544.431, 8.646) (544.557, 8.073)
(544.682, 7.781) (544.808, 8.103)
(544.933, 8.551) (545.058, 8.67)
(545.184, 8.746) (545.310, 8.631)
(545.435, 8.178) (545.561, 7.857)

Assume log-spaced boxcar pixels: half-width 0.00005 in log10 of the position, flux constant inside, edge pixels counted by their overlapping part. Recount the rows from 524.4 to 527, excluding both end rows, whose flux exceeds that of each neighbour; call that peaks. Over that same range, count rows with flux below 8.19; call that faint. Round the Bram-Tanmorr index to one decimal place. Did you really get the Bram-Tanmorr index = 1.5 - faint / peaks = -3.5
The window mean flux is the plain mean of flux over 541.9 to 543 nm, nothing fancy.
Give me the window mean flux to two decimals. 8.40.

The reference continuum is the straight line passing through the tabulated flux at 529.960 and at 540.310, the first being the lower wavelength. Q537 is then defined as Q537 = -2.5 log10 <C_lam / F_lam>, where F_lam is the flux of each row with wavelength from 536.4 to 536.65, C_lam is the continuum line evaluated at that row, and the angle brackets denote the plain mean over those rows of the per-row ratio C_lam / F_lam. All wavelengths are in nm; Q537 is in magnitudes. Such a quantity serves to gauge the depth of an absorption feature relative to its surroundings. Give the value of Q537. 0.05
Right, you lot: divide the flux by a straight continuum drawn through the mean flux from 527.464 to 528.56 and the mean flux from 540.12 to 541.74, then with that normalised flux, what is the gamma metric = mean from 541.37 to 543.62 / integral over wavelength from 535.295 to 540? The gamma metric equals 0.2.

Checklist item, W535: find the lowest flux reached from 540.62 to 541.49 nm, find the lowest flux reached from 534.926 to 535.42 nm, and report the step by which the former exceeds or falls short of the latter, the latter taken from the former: -1.0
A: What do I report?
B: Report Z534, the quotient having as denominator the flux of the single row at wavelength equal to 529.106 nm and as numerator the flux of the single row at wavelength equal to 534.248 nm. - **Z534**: 0.95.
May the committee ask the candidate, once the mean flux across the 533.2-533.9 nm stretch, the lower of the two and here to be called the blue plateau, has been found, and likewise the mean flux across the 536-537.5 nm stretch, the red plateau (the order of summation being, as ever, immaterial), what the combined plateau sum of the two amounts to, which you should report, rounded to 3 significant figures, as 17.1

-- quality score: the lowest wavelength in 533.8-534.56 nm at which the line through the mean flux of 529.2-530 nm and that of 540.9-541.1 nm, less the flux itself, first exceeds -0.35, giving 533.879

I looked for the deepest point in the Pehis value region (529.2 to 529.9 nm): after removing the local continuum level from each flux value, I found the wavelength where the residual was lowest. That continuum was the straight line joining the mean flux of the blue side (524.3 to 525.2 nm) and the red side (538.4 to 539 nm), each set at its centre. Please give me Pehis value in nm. 529.838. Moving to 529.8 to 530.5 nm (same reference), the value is 529.960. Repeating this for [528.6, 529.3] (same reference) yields 528.863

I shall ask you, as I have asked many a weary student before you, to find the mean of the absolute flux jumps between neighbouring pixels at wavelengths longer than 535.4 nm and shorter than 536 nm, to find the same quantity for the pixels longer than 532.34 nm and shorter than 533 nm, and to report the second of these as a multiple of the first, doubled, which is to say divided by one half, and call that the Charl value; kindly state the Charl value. 2.9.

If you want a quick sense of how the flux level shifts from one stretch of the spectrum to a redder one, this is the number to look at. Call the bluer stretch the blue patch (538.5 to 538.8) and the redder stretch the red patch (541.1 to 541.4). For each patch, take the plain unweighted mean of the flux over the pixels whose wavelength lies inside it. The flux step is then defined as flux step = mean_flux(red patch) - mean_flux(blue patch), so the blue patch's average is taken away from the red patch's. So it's -0.6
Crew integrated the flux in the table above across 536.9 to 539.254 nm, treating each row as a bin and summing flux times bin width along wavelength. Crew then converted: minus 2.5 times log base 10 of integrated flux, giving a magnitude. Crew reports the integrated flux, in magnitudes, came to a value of -3.28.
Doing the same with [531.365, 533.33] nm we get -3.06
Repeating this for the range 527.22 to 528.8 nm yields -2.85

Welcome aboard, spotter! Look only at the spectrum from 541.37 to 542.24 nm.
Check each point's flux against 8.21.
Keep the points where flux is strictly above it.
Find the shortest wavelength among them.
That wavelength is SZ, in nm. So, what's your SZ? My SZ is 541.431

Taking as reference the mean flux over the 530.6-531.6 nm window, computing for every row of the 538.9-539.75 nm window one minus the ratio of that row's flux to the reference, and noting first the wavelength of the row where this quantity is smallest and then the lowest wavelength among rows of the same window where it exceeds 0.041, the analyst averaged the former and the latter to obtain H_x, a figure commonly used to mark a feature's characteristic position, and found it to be 539.19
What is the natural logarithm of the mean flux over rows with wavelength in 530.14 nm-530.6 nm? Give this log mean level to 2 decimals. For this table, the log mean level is 2.17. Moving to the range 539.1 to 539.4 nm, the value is 2.16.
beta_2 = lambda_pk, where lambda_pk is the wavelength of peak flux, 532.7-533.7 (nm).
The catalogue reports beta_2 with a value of 533.511 nm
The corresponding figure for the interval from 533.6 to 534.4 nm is 533.634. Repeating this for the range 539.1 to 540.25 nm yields 539.192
